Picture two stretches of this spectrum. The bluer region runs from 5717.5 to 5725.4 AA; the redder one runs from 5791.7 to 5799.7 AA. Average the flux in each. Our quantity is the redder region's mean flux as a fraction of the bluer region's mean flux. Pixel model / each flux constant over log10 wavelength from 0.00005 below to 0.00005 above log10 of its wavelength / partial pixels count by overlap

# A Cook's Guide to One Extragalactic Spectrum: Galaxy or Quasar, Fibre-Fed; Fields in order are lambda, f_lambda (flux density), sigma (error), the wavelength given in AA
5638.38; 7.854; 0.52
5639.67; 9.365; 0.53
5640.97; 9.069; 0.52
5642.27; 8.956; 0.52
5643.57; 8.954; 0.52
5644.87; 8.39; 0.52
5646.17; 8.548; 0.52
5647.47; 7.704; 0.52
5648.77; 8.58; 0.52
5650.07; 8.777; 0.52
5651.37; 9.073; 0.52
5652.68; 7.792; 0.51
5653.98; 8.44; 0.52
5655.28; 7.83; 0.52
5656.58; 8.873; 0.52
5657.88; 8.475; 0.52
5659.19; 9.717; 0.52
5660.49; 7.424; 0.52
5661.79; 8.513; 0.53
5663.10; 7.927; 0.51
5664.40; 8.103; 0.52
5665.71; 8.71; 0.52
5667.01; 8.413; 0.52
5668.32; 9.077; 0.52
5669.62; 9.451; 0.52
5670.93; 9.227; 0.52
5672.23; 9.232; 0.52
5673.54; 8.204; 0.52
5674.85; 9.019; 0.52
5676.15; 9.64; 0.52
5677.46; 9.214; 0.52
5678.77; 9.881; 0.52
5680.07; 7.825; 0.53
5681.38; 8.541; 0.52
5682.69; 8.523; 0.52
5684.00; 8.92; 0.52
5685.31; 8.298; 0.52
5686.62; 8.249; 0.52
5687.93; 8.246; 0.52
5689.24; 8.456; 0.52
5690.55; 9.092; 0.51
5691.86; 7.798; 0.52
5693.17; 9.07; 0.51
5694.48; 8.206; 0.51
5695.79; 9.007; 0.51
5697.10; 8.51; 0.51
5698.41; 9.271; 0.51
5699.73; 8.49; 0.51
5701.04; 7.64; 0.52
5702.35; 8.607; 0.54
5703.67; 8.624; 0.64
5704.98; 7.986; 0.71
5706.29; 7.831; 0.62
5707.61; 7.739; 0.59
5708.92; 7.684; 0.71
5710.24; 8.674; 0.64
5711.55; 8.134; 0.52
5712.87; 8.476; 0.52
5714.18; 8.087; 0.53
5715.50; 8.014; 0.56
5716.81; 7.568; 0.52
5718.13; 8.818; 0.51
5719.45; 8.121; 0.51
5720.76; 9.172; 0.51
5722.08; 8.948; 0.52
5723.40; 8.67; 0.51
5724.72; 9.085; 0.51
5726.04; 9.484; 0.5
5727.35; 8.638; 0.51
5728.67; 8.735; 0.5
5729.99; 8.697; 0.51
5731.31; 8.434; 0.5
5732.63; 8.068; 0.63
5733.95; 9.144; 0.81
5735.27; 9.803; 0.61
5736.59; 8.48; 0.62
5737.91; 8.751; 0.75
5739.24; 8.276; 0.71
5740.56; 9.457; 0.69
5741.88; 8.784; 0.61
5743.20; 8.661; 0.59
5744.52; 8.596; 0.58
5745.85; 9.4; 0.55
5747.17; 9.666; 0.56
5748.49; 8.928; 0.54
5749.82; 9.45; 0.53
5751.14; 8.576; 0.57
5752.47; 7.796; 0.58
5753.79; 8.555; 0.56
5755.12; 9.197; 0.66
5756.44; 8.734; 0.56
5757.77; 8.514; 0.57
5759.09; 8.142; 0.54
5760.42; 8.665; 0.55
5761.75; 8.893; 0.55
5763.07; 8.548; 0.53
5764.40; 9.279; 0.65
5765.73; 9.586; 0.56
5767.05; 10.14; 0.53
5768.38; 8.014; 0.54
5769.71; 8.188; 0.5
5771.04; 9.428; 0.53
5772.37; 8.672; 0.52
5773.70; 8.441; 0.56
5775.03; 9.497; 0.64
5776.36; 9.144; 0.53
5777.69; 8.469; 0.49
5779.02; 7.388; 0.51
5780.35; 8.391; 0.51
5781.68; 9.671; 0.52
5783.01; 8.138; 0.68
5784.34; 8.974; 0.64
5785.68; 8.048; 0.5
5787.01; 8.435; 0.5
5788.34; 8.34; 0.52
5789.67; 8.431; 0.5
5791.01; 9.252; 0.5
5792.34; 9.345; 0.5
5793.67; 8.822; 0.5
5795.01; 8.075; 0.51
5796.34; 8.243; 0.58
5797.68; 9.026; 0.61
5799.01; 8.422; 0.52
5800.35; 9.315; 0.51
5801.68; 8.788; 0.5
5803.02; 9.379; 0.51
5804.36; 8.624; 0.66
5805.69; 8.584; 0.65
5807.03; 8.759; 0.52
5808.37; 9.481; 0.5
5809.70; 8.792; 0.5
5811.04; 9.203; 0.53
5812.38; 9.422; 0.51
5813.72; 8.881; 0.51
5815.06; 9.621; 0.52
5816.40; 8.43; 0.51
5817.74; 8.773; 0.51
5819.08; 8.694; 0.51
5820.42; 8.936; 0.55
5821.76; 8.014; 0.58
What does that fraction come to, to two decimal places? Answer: 0.98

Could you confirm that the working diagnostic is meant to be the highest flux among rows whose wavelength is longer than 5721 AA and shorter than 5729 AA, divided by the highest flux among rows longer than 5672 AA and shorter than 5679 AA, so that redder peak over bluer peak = 0.96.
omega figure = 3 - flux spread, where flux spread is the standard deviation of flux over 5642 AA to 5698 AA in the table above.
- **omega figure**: 2.43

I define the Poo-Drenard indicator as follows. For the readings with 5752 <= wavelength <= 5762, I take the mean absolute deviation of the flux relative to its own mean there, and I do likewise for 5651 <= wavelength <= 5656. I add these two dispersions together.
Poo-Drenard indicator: 0.78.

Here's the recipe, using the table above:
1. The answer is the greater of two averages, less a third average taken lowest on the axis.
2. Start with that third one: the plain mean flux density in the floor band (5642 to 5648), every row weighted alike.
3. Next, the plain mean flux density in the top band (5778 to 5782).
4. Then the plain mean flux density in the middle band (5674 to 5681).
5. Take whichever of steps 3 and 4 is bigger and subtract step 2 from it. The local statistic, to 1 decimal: 0.6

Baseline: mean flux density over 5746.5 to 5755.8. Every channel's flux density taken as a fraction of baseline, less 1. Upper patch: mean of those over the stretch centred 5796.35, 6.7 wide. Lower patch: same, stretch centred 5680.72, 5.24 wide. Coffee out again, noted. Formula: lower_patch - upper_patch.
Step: 0.02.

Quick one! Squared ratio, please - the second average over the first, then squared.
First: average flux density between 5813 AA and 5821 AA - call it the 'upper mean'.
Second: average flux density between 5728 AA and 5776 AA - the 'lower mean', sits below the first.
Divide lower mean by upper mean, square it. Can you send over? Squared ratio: 0.99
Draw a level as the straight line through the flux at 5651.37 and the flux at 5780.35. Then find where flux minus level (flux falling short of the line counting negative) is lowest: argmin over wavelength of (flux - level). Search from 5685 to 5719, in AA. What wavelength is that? 5701.04 AA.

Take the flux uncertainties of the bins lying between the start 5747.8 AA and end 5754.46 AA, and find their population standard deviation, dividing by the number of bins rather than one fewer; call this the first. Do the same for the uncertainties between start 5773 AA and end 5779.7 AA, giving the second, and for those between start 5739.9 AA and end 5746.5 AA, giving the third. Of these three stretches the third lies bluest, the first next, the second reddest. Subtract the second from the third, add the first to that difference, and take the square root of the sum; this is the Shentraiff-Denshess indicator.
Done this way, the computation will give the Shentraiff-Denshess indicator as 0.12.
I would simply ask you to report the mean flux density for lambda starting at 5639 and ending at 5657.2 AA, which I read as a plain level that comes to 8.60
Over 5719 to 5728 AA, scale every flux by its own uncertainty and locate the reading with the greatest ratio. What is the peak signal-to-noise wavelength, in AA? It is 5726.04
